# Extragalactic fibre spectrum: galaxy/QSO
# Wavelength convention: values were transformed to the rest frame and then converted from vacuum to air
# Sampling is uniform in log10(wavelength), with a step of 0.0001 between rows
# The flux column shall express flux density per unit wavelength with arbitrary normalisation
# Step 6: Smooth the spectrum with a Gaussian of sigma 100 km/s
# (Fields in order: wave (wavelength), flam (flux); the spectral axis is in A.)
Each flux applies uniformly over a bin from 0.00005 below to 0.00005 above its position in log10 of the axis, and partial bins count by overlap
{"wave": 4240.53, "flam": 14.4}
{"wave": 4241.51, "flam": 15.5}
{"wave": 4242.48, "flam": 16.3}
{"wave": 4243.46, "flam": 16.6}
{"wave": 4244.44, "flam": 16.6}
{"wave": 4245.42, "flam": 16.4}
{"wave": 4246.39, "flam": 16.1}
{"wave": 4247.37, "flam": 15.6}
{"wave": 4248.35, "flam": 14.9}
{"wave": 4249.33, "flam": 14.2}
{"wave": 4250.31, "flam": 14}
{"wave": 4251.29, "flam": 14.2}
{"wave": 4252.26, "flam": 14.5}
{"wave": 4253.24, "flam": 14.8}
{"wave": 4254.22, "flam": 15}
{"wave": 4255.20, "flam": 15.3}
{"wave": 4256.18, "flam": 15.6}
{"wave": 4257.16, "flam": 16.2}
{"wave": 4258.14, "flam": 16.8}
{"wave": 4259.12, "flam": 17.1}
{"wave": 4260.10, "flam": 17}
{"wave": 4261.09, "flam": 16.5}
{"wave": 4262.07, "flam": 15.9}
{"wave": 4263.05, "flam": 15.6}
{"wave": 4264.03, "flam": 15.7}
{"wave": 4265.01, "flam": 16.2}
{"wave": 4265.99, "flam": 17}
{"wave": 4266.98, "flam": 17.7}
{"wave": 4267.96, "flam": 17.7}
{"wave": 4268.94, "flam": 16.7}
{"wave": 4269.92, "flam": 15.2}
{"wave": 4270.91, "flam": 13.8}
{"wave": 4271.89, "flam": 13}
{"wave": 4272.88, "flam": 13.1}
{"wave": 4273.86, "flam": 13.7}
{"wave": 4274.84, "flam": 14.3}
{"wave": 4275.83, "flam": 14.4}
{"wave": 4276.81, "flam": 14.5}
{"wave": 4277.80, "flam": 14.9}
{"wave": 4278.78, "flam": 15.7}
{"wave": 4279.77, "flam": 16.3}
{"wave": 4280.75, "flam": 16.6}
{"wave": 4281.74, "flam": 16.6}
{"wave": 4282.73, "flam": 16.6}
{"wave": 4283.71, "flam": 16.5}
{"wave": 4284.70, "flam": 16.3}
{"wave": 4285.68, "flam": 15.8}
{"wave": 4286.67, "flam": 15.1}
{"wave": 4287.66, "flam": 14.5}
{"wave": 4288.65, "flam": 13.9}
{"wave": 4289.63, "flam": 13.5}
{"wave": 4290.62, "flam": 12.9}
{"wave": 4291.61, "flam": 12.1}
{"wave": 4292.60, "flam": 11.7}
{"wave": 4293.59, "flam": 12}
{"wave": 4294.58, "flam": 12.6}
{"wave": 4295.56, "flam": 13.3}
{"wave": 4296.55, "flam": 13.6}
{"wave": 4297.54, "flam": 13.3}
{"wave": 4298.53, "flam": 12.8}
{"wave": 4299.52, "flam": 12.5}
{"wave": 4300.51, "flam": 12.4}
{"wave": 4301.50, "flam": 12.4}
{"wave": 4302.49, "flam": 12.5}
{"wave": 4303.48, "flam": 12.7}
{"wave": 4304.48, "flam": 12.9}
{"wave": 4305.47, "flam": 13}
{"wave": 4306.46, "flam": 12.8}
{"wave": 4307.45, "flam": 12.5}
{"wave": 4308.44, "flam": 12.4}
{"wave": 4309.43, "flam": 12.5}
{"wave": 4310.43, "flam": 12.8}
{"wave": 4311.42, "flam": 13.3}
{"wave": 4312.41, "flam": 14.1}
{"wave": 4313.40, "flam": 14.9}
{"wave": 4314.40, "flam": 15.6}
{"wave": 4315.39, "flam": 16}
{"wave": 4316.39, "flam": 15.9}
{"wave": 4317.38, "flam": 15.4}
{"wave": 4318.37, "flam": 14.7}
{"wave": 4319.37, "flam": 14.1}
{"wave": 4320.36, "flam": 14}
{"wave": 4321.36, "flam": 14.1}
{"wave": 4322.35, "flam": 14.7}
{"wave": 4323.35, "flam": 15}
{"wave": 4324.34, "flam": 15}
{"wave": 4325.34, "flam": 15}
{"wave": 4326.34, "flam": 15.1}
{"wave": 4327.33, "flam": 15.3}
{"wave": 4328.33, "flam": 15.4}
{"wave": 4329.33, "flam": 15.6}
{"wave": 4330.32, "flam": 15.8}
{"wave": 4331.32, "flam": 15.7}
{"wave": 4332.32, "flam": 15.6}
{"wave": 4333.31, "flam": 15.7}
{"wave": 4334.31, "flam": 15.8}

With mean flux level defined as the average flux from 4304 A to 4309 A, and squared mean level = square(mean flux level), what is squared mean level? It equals 162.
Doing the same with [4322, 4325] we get 222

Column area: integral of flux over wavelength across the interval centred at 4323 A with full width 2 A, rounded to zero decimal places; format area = 30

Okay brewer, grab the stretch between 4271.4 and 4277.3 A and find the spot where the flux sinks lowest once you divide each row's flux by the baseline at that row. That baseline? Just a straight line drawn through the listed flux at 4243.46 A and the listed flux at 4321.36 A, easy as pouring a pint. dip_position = 4271.89 A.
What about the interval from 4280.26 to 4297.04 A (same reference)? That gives 4292.60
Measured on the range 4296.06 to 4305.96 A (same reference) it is 4300.51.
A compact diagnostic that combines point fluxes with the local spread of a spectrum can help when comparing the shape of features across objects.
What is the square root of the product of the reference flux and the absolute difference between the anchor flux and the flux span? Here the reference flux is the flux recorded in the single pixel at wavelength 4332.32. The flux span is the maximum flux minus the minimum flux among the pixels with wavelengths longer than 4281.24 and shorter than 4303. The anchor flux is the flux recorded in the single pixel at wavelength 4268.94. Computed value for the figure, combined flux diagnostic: 13.6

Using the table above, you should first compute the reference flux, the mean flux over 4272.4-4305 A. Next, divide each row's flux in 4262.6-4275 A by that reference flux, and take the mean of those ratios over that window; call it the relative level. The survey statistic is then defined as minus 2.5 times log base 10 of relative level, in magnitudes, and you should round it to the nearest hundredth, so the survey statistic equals -0.10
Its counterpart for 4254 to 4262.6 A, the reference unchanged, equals -0.16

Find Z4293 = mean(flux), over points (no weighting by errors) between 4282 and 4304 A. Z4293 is 13.6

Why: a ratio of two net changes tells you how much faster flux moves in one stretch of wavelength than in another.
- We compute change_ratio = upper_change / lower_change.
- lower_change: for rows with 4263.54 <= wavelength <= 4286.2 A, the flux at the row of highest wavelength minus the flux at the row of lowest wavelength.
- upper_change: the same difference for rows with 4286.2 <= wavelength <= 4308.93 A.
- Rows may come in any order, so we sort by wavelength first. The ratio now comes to -27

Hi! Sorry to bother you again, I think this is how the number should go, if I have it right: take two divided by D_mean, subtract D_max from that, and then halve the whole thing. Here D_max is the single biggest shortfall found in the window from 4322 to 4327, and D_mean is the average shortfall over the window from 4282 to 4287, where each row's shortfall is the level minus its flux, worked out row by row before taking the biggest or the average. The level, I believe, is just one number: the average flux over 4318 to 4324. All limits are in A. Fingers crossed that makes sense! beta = -0.5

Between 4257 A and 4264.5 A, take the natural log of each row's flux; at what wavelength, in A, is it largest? 4259.12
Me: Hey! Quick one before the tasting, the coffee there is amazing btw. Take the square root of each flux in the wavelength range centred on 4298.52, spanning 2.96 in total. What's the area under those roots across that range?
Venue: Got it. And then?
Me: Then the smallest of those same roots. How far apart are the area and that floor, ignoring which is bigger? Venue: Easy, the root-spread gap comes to 7.1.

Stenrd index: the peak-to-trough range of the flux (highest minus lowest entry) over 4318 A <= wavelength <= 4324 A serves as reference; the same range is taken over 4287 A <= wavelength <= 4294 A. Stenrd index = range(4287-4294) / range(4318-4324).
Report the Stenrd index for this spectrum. 2.8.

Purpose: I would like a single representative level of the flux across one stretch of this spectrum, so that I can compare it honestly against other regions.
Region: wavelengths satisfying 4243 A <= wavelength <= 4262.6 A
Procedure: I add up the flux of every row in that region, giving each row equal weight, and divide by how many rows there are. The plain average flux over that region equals 15.7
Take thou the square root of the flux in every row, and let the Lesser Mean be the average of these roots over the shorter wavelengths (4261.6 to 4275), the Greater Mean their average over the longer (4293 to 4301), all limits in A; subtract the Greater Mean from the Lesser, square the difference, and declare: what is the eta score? 0.12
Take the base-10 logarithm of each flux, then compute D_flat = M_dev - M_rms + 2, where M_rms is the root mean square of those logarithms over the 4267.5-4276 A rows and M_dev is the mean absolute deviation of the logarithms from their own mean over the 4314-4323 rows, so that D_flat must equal 0.856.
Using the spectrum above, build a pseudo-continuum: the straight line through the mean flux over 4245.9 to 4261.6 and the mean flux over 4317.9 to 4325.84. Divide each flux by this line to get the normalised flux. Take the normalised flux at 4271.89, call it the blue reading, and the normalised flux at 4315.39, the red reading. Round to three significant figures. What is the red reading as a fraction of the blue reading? 1.28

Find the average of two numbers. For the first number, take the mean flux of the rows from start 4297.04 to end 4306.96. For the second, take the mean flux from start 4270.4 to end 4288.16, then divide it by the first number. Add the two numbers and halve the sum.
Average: 7.0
